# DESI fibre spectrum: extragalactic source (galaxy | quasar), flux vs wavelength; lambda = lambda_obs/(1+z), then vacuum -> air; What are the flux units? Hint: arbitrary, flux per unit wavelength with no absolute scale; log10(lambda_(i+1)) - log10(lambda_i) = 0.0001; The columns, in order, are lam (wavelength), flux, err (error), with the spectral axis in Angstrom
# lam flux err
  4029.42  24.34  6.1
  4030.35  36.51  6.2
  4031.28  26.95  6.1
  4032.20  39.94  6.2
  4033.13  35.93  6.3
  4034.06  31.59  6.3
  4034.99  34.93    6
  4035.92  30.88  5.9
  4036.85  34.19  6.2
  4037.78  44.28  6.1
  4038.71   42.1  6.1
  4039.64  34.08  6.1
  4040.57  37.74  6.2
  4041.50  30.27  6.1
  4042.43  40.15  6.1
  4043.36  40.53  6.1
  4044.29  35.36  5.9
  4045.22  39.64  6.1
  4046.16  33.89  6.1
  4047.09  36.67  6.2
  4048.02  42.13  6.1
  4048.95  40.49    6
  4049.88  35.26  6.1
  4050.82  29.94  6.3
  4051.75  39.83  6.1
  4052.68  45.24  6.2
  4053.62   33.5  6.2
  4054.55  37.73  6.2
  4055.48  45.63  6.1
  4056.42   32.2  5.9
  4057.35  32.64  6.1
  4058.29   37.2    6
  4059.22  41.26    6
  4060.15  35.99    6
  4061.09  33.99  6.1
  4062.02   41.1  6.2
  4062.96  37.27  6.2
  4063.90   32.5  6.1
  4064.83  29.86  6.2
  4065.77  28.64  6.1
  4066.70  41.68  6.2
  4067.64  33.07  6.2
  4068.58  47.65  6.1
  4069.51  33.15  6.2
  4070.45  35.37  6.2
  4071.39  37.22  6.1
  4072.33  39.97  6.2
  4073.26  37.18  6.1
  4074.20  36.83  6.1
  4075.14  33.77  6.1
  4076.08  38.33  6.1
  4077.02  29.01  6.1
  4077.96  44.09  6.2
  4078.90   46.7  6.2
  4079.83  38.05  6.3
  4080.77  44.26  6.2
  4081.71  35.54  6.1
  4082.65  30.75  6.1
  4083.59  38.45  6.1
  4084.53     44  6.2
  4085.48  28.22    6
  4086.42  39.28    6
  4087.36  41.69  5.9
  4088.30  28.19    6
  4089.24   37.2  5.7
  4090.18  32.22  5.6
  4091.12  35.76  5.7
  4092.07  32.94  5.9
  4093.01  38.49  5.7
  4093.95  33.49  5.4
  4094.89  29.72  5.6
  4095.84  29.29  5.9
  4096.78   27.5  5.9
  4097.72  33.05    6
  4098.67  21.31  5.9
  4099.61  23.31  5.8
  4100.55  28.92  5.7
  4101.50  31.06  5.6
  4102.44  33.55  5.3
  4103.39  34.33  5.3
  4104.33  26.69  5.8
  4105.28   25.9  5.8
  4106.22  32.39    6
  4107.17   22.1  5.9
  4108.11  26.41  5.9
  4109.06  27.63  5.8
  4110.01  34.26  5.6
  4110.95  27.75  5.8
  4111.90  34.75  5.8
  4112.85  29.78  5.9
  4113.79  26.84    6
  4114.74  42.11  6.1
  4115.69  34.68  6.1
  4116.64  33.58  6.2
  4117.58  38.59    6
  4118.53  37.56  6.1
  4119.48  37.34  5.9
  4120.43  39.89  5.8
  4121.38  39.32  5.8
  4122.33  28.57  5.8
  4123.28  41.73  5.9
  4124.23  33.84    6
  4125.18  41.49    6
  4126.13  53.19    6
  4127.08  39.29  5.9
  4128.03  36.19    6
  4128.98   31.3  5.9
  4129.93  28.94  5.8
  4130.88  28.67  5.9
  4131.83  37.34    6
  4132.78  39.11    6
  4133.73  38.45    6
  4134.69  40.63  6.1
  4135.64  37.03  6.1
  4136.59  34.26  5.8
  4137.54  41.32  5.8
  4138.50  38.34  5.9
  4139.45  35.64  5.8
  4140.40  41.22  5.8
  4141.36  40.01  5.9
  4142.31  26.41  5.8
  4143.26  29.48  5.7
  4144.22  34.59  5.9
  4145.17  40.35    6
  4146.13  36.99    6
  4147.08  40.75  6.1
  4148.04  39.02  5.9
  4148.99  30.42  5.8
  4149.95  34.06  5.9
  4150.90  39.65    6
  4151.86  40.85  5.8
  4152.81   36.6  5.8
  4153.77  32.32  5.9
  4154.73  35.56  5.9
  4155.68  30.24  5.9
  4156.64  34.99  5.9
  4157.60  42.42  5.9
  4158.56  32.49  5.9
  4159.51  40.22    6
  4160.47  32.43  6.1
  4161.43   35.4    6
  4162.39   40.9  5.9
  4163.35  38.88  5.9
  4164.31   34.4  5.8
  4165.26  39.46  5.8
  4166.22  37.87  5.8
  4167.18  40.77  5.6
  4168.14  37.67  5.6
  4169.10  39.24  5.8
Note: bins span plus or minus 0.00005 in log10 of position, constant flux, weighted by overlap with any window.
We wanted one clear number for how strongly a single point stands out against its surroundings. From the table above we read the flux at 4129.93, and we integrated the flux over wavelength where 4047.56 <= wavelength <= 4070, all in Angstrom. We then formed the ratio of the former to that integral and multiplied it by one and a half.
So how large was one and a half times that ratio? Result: 0.052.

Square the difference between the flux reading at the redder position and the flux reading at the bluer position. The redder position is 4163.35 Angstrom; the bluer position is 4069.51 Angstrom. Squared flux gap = 33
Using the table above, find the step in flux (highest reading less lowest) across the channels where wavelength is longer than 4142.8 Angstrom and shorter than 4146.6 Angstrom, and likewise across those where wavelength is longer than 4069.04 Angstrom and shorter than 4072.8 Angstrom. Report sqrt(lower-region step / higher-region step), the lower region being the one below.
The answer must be 0.79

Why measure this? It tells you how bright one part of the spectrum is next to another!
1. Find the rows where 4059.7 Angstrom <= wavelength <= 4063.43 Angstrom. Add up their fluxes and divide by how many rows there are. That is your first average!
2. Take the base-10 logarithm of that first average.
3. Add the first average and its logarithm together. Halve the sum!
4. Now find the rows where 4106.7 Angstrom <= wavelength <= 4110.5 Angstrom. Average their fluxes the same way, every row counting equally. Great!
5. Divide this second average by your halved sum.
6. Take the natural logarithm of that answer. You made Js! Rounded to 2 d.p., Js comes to 0.36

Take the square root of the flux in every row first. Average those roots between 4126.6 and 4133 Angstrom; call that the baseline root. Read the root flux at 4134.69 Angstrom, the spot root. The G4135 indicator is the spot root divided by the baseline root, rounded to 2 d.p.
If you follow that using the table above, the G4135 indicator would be 1.09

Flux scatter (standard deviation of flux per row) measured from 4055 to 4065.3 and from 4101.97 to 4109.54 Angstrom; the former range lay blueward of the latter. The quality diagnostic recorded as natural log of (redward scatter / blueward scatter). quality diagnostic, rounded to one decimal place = -0.1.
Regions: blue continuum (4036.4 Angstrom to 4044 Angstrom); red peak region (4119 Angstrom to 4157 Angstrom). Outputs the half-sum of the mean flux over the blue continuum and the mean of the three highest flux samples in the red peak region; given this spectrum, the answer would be 41.7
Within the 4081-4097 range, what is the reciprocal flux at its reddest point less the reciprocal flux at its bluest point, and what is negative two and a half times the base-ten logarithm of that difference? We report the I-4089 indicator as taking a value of 5.21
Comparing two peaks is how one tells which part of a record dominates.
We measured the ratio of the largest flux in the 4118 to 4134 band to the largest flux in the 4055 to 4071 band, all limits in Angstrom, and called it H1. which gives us 1.12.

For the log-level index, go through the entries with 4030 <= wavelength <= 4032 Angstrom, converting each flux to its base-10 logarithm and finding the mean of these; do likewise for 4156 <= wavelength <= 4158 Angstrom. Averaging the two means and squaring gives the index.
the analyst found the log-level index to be 2.38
